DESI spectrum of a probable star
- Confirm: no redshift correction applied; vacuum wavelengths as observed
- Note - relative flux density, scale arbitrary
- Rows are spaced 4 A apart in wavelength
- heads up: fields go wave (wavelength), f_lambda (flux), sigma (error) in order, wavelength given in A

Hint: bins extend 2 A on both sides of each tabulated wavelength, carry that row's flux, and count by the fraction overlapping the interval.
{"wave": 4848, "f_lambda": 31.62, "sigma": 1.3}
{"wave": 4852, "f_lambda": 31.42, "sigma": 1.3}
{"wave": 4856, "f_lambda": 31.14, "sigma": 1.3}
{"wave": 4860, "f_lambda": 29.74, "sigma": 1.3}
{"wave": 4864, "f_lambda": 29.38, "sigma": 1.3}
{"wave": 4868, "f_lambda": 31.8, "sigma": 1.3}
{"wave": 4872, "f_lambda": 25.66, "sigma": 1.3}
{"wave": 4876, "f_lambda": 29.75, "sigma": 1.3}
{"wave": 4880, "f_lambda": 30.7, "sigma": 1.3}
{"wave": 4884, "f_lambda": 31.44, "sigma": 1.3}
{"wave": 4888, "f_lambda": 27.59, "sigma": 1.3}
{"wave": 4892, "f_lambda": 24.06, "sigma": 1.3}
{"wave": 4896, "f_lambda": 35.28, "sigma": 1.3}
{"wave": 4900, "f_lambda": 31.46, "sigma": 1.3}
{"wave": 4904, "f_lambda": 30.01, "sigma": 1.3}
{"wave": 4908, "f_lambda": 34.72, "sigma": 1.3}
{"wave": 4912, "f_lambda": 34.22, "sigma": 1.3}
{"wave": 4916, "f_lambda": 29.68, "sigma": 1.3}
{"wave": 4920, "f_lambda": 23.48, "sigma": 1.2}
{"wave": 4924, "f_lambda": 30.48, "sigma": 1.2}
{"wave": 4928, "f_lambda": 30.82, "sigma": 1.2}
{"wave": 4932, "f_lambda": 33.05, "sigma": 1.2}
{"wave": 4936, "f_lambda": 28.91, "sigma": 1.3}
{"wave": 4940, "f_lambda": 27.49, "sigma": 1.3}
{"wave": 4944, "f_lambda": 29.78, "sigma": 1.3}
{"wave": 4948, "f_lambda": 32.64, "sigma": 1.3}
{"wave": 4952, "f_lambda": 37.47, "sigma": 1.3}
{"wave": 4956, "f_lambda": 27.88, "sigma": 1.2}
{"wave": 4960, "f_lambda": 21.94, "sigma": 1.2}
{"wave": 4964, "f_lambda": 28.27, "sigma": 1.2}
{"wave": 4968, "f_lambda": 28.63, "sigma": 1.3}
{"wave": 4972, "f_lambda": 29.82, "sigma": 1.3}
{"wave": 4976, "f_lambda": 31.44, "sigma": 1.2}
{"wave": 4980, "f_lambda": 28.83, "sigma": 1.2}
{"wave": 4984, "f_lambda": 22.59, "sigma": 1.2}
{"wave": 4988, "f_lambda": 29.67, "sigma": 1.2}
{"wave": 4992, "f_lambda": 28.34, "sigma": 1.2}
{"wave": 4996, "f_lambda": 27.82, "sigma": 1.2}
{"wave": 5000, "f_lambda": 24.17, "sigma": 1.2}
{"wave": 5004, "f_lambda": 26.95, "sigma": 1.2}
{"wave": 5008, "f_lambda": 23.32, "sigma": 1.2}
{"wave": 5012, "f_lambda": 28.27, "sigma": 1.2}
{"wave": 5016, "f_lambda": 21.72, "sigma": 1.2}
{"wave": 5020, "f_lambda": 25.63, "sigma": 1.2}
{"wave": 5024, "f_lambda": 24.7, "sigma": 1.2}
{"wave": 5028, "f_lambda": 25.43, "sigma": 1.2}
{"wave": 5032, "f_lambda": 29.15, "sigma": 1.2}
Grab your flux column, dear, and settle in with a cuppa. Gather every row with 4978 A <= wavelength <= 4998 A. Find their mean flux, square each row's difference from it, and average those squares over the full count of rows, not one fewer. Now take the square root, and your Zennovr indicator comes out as 2.5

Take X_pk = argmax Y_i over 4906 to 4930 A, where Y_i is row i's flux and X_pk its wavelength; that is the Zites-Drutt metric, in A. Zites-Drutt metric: 4908 A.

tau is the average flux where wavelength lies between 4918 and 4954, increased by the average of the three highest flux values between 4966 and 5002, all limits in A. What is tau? 60.8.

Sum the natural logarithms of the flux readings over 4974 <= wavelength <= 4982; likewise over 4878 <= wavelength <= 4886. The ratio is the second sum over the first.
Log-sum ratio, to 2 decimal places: 1.01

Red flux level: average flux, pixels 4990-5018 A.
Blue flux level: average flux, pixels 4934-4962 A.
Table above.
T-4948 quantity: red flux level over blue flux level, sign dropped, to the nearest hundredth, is 0.88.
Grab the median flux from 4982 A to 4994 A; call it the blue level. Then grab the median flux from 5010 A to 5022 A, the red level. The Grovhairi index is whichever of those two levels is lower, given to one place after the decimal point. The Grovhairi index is 25.6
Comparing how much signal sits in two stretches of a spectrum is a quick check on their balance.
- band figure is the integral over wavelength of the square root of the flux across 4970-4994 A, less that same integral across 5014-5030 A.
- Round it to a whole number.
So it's 49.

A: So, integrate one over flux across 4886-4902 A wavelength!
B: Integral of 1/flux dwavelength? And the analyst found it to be 0.55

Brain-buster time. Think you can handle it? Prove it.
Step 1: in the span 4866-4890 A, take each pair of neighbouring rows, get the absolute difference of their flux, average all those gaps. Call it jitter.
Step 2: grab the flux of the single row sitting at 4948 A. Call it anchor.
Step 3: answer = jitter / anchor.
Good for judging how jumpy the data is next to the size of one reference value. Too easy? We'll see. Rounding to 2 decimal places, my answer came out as 0.10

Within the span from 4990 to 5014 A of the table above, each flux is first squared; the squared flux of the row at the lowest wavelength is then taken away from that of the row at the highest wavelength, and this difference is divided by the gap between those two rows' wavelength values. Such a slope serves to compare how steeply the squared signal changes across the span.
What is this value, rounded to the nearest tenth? -0.2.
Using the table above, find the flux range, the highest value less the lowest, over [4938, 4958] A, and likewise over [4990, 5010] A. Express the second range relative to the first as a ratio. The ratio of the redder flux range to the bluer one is 0.5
